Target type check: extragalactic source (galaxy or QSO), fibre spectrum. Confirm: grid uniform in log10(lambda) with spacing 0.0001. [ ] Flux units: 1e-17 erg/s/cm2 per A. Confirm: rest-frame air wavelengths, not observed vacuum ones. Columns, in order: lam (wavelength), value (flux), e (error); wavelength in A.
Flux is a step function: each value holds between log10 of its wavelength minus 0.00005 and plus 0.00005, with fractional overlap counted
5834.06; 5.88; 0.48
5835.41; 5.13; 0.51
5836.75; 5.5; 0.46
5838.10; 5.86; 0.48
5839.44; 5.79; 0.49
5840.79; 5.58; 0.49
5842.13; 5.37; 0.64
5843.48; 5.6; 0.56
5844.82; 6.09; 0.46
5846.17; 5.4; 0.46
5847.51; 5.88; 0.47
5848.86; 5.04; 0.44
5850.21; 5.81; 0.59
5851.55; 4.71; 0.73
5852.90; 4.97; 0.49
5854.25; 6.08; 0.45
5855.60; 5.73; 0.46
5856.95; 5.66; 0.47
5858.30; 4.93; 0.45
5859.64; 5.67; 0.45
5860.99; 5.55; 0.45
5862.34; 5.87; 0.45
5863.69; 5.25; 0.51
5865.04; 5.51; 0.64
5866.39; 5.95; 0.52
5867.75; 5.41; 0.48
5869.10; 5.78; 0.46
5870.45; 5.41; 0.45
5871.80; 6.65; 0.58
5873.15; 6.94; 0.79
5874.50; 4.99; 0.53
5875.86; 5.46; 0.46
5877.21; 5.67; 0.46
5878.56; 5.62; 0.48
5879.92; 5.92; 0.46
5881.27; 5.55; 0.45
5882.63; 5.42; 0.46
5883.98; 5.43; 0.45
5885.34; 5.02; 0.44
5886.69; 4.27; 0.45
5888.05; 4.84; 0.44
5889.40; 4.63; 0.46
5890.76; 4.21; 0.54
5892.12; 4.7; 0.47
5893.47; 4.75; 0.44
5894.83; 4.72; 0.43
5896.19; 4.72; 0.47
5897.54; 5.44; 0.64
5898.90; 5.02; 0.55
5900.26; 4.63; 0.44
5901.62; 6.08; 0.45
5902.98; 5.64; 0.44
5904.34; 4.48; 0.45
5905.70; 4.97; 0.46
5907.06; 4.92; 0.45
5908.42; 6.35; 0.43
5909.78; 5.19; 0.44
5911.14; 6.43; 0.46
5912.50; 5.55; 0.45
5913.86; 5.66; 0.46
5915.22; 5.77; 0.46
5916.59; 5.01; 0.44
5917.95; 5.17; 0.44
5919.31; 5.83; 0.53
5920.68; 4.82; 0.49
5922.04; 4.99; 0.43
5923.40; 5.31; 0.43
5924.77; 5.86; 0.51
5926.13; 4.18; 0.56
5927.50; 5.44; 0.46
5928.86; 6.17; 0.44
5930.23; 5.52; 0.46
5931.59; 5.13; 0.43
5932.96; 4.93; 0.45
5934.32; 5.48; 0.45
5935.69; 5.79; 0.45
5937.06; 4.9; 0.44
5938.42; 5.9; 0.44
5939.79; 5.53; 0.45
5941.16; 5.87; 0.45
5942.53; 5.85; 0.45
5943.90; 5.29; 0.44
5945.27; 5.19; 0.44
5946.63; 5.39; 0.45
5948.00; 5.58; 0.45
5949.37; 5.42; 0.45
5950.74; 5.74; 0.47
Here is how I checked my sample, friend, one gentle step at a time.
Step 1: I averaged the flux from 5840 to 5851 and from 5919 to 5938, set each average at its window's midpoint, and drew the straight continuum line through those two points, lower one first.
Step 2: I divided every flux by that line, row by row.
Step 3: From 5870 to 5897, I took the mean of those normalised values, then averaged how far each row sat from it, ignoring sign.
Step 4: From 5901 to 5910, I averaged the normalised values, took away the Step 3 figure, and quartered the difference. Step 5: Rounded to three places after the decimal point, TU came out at 0.225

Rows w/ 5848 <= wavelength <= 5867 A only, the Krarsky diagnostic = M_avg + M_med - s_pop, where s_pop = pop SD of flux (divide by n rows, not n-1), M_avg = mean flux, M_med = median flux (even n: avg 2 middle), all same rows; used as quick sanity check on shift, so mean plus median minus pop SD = 10.7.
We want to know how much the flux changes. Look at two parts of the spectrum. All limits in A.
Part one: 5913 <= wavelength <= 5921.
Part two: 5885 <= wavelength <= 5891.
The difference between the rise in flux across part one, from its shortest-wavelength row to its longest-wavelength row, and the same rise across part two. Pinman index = 0.0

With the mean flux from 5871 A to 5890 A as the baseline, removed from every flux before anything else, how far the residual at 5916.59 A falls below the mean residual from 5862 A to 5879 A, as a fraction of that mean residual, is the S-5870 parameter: 3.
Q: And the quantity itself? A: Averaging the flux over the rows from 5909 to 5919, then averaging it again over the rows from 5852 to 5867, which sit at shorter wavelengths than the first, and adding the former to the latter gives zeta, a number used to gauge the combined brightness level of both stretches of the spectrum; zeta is 11.1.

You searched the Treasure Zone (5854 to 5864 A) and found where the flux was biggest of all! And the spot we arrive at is 5854.25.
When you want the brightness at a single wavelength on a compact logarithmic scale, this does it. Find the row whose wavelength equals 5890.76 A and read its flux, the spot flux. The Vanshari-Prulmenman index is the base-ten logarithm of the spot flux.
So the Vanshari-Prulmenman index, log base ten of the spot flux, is 0.62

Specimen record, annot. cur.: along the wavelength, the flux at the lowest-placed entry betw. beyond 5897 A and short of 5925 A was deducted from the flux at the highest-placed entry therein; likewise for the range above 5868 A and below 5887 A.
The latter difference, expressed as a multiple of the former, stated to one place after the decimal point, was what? -3.6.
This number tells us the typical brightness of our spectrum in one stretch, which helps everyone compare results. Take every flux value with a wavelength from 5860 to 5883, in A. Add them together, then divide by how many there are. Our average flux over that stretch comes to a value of 5.70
